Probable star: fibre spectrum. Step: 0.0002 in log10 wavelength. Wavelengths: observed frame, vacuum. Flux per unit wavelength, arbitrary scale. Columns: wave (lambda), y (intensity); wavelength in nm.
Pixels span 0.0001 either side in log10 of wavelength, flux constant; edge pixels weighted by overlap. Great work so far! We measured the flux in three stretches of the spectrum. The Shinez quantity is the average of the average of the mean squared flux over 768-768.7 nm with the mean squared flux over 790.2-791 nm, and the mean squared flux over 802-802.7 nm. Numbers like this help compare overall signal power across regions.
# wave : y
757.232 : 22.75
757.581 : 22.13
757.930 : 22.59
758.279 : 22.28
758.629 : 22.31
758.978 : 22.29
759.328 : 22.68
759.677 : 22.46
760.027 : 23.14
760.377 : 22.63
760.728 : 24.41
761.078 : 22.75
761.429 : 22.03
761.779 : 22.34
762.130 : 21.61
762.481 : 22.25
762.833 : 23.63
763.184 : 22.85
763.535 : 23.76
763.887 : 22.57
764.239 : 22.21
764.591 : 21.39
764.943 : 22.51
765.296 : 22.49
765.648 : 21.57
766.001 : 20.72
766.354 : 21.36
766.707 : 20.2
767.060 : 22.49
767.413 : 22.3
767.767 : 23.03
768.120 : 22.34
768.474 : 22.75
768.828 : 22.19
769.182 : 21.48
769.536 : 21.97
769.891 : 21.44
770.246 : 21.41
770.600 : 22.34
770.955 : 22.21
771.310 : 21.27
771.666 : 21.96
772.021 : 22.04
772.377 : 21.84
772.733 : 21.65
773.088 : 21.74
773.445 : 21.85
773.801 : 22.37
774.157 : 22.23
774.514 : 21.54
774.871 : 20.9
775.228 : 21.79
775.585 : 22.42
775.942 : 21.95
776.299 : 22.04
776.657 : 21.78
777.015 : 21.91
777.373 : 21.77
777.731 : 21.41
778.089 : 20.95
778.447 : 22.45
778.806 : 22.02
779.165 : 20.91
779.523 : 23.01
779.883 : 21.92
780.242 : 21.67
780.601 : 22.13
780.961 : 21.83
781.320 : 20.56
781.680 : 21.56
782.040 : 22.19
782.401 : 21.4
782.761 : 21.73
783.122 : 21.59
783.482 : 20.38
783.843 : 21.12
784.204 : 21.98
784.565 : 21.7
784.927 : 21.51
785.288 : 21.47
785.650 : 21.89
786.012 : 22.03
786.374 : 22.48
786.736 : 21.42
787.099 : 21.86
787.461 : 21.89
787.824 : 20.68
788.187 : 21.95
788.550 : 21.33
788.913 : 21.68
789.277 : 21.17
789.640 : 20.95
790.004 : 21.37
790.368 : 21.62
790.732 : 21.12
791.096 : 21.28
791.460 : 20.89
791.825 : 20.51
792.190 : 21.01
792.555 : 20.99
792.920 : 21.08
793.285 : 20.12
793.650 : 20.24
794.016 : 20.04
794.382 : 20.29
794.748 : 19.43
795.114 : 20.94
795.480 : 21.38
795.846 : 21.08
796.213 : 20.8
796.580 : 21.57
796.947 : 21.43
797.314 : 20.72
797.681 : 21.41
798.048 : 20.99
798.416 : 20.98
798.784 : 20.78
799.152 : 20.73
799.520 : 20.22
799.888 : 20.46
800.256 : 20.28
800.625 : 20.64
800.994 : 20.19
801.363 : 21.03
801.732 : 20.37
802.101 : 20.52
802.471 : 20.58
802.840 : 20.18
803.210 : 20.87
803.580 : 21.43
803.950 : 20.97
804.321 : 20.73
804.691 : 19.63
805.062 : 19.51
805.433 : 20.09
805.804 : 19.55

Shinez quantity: 452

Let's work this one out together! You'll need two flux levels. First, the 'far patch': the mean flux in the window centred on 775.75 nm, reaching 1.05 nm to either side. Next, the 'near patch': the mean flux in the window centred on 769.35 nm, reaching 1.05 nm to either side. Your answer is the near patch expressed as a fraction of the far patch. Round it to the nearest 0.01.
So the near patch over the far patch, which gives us 1.00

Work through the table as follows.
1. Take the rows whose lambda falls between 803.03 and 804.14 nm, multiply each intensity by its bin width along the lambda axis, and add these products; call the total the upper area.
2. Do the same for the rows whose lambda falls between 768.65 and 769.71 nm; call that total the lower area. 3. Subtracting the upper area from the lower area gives -0.2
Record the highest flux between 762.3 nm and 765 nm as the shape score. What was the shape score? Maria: 23.76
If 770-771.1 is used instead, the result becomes 22.34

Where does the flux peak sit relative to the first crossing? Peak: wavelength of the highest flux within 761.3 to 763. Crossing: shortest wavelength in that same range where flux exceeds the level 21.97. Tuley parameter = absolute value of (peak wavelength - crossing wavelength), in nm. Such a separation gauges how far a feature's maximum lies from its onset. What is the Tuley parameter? 1.40 nm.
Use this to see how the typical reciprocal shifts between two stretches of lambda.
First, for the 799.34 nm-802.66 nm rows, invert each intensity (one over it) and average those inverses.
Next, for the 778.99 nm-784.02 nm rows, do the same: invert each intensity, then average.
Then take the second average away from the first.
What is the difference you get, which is 0.0024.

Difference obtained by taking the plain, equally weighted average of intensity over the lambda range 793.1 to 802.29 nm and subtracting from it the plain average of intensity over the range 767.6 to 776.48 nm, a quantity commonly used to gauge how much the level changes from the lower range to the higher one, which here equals -1.3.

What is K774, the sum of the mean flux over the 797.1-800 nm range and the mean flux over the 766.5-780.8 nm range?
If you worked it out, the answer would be 42.7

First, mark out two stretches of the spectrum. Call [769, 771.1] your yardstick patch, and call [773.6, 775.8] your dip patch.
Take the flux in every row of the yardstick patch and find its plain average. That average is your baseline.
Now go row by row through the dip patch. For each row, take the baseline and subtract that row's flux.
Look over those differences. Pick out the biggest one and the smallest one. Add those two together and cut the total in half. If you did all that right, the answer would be 0.15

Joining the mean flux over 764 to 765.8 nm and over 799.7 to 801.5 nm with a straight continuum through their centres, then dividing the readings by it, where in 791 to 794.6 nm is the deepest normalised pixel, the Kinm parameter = 794.016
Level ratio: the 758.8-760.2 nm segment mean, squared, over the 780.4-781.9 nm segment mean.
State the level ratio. 23.8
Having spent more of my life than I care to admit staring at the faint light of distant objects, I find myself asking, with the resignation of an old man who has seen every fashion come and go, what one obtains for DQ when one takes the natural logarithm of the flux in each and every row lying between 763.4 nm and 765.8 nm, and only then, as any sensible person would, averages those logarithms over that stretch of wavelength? 3.11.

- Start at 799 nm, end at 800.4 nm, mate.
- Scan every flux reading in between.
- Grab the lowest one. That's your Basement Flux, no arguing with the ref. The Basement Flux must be 20.22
